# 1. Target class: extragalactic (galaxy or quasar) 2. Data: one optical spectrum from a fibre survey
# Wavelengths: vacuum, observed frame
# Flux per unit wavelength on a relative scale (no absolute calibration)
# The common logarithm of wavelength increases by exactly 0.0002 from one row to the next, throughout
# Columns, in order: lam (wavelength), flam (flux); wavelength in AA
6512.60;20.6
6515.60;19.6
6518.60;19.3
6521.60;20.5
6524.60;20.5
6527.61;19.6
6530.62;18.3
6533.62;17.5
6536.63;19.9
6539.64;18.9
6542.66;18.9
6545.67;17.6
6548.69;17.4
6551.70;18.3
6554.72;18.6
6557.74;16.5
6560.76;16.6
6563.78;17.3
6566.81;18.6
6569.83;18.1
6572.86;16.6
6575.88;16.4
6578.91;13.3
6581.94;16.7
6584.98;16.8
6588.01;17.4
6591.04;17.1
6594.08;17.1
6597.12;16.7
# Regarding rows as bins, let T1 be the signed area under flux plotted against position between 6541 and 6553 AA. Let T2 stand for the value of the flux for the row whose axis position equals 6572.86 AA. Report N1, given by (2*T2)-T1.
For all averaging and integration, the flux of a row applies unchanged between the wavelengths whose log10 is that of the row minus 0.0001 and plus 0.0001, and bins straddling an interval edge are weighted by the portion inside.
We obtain -183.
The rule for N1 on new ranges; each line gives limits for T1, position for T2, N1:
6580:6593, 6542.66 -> -182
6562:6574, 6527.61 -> -173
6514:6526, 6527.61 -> -201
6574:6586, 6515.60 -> -150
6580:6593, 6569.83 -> -183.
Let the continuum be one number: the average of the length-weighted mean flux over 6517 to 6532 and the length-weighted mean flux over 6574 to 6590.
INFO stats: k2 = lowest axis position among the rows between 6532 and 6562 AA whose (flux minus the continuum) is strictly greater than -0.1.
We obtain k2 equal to 6536.63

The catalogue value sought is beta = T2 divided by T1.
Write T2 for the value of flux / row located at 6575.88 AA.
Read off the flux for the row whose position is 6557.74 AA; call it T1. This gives 0.99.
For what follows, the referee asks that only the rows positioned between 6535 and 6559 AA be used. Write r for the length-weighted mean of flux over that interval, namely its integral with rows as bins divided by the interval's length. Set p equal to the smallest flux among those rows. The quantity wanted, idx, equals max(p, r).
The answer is 18.3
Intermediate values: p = 16.5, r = 18.3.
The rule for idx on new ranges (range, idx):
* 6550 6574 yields 17.6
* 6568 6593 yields 16.6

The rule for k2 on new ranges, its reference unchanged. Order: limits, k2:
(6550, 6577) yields 6551.70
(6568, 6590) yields 6569.83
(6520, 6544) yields 6521.60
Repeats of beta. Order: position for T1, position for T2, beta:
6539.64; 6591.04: 0.90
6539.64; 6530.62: 0.97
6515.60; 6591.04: 0.87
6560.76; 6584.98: 1.01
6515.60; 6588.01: 0.89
